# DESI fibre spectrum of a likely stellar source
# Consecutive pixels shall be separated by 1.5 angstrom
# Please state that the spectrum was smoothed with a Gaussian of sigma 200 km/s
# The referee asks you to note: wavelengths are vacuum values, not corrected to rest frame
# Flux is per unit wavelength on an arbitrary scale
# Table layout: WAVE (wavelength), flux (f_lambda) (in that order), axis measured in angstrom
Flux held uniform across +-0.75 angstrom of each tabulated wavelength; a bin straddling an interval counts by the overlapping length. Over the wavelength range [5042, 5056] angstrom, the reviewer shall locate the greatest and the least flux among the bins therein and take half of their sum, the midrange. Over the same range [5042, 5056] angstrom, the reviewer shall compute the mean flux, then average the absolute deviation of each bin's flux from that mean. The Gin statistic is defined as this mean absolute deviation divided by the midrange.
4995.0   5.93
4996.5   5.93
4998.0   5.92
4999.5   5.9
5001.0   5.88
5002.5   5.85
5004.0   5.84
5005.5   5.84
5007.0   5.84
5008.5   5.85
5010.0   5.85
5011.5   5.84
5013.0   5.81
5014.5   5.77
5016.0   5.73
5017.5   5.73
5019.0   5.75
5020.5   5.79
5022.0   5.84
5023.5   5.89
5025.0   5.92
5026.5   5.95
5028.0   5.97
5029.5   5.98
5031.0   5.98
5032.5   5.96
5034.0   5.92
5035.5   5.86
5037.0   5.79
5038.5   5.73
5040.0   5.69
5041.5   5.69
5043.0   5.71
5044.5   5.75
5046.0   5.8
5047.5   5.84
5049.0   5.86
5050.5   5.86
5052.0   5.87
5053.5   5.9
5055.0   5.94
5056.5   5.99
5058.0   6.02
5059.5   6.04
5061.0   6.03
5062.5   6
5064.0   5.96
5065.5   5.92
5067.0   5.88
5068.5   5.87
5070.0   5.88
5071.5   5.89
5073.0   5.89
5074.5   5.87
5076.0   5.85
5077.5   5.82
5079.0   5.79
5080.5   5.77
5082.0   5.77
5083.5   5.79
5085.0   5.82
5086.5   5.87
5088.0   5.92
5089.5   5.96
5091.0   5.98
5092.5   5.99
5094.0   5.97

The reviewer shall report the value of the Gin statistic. 0.010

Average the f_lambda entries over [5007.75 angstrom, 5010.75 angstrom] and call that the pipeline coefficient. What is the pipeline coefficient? 5.85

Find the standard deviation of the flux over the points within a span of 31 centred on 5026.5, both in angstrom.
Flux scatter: 0.10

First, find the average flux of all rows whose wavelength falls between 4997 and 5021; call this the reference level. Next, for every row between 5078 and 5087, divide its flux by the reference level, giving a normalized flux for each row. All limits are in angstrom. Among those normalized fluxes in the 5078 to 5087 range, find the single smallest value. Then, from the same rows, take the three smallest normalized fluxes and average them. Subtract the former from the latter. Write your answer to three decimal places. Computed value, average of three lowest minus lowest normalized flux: 0.001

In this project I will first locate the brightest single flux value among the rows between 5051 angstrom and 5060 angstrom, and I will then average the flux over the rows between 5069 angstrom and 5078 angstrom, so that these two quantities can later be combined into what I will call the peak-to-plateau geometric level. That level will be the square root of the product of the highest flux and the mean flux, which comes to 5.95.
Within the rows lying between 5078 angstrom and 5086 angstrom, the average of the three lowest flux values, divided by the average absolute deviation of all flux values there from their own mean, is 401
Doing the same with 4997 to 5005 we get 222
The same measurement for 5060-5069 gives 110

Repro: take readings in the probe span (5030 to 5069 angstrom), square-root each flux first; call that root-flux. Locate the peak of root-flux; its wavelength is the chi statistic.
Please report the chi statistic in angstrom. 5059.5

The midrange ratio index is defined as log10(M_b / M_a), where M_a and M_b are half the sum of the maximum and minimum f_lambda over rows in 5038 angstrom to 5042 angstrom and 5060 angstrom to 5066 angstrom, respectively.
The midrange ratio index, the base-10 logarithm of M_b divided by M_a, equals 0.020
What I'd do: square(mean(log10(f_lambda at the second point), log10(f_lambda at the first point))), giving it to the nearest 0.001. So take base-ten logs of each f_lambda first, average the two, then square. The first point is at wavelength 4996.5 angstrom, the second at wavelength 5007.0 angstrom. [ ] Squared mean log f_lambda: 0.592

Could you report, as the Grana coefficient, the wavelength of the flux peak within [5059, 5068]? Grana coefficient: 5059.5 angstrom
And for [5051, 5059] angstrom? 5058.0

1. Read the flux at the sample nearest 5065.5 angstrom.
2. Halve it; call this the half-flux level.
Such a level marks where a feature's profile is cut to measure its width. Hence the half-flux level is 2.96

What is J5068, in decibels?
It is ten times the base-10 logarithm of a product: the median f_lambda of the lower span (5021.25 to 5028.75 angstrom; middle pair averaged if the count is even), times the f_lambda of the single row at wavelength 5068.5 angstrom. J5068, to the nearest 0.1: 15.4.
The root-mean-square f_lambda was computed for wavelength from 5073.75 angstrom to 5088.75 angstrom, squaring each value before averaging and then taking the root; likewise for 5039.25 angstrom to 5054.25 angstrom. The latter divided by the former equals 0.99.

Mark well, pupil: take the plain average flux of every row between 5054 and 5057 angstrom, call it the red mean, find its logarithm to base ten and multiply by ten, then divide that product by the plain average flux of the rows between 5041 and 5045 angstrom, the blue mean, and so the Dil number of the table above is 1.36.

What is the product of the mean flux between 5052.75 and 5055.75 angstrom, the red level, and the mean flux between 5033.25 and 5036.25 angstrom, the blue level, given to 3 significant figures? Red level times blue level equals 34.9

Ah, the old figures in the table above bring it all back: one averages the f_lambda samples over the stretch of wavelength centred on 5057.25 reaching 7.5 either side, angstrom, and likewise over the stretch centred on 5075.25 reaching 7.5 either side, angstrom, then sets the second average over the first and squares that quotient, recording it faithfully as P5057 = 0.96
